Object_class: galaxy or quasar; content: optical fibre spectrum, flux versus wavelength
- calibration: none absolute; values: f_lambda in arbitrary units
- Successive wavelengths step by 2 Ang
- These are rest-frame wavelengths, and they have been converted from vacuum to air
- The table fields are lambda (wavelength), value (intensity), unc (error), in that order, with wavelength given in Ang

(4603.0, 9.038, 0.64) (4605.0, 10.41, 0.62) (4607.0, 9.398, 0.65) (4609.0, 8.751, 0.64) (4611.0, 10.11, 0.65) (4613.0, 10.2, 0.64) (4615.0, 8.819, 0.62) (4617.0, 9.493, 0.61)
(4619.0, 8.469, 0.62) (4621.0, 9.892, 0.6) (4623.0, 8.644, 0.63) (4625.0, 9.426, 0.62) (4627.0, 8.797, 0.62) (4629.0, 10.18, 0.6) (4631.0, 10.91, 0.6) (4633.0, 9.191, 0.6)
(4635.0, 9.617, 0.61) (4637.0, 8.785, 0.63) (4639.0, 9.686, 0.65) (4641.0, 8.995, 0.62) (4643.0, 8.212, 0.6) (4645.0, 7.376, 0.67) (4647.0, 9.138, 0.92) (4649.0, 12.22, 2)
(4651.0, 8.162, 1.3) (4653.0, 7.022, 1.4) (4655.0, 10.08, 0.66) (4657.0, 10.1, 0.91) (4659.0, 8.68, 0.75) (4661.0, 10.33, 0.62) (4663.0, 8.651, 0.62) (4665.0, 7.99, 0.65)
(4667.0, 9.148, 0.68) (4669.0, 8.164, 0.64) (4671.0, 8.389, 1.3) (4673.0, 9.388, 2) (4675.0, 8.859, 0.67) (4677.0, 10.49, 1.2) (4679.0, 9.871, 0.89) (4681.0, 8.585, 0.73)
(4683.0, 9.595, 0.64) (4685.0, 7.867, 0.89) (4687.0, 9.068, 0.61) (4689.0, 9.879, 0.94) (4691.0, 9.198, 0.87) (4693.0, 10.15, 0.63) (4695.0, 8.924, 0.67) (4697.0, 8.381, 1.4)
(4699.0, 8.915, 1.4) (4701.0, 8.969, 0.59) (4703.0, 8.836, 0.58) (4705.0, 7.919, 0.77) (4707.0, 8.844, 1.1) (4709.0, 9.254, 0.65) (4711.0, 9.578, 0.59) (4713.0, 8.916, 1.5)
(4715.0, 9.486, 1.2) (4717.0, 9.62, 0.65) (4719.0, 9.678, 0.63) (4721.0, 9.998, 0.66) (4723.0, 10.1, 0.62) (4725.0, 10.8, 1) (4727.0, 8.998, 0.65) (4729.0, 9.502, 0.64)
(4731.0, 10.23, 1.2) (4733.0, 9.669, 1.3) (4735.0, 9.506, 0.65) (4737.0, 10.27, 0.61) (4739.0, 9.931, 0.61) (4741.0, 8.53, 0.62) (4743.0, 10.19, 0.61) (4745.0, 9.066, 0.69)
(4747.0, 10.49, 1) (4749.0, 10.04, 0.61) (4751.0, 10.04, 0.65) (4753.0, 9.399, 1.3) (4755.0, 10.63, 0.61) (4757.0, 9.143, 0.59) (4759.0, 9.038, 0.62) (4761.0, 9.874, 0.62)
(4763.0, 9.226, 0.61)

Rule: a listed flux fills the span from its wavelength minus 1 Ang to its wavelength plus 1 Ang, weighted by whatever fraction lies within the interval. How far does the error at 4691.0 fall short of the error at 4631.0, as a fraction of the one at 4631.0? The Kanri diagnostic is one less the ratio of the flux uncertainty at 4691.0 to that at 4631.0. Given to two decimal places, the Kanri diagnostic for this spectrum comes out -0.45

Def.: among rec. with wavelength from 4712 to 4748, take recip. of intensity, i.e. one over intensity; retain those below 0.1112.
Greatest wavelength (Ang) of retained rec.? 4747.0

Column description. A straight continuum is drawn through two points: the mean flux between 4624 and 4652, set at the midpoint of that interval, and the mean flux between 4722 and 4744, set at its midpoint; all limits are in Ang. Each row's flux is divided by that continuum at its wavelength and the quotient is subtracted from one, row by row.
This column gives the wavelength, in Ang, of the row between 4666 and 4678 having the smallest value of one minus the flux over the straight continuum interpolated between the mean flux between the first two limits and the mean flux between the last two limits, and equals 4677.0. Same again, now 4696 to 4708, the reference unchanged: 4701.0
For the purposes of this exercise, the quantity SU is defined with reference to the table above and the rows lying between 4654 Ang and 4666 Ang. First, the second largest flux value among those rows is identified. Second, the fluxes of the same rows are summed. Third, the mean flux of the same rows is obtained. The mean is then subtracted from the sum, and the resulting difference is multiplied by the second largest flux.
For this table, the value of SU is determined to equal 470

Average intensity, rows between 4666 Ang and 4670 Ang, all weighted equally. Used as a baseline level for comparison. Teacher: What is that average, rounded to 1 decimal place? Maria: 8.7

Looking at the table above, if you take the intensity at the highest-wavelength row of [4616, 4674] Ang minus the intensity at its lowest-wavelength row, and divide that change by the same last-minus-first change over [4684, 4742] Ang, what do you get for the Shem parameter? 0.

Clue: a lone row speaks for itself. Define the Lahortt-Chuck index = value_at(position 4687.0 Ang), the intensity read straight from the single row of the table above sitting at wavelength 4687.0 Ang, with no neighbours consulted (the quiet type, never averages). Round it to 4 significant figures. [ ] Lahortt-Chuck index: 9.068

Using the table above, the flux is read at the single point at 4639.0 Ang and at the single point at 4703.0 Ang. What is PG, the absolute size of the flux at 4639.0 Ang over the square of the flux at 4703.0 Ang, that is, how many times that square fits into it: 0.12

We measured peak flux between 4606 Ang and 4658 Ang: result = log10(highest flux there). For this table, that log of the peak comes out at 1.09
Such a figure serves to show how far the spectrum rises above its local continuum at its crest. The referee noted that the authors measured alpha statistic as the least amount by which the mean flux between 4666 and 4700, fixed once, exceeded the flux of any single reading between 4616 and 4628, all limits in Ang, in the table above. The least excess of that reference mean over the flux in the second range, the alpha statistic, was -0.8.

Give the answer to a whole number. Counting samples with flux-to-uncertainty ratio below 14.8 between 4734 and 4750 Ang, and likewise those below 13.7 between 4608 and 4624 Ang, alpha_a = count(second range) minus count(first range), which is -2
